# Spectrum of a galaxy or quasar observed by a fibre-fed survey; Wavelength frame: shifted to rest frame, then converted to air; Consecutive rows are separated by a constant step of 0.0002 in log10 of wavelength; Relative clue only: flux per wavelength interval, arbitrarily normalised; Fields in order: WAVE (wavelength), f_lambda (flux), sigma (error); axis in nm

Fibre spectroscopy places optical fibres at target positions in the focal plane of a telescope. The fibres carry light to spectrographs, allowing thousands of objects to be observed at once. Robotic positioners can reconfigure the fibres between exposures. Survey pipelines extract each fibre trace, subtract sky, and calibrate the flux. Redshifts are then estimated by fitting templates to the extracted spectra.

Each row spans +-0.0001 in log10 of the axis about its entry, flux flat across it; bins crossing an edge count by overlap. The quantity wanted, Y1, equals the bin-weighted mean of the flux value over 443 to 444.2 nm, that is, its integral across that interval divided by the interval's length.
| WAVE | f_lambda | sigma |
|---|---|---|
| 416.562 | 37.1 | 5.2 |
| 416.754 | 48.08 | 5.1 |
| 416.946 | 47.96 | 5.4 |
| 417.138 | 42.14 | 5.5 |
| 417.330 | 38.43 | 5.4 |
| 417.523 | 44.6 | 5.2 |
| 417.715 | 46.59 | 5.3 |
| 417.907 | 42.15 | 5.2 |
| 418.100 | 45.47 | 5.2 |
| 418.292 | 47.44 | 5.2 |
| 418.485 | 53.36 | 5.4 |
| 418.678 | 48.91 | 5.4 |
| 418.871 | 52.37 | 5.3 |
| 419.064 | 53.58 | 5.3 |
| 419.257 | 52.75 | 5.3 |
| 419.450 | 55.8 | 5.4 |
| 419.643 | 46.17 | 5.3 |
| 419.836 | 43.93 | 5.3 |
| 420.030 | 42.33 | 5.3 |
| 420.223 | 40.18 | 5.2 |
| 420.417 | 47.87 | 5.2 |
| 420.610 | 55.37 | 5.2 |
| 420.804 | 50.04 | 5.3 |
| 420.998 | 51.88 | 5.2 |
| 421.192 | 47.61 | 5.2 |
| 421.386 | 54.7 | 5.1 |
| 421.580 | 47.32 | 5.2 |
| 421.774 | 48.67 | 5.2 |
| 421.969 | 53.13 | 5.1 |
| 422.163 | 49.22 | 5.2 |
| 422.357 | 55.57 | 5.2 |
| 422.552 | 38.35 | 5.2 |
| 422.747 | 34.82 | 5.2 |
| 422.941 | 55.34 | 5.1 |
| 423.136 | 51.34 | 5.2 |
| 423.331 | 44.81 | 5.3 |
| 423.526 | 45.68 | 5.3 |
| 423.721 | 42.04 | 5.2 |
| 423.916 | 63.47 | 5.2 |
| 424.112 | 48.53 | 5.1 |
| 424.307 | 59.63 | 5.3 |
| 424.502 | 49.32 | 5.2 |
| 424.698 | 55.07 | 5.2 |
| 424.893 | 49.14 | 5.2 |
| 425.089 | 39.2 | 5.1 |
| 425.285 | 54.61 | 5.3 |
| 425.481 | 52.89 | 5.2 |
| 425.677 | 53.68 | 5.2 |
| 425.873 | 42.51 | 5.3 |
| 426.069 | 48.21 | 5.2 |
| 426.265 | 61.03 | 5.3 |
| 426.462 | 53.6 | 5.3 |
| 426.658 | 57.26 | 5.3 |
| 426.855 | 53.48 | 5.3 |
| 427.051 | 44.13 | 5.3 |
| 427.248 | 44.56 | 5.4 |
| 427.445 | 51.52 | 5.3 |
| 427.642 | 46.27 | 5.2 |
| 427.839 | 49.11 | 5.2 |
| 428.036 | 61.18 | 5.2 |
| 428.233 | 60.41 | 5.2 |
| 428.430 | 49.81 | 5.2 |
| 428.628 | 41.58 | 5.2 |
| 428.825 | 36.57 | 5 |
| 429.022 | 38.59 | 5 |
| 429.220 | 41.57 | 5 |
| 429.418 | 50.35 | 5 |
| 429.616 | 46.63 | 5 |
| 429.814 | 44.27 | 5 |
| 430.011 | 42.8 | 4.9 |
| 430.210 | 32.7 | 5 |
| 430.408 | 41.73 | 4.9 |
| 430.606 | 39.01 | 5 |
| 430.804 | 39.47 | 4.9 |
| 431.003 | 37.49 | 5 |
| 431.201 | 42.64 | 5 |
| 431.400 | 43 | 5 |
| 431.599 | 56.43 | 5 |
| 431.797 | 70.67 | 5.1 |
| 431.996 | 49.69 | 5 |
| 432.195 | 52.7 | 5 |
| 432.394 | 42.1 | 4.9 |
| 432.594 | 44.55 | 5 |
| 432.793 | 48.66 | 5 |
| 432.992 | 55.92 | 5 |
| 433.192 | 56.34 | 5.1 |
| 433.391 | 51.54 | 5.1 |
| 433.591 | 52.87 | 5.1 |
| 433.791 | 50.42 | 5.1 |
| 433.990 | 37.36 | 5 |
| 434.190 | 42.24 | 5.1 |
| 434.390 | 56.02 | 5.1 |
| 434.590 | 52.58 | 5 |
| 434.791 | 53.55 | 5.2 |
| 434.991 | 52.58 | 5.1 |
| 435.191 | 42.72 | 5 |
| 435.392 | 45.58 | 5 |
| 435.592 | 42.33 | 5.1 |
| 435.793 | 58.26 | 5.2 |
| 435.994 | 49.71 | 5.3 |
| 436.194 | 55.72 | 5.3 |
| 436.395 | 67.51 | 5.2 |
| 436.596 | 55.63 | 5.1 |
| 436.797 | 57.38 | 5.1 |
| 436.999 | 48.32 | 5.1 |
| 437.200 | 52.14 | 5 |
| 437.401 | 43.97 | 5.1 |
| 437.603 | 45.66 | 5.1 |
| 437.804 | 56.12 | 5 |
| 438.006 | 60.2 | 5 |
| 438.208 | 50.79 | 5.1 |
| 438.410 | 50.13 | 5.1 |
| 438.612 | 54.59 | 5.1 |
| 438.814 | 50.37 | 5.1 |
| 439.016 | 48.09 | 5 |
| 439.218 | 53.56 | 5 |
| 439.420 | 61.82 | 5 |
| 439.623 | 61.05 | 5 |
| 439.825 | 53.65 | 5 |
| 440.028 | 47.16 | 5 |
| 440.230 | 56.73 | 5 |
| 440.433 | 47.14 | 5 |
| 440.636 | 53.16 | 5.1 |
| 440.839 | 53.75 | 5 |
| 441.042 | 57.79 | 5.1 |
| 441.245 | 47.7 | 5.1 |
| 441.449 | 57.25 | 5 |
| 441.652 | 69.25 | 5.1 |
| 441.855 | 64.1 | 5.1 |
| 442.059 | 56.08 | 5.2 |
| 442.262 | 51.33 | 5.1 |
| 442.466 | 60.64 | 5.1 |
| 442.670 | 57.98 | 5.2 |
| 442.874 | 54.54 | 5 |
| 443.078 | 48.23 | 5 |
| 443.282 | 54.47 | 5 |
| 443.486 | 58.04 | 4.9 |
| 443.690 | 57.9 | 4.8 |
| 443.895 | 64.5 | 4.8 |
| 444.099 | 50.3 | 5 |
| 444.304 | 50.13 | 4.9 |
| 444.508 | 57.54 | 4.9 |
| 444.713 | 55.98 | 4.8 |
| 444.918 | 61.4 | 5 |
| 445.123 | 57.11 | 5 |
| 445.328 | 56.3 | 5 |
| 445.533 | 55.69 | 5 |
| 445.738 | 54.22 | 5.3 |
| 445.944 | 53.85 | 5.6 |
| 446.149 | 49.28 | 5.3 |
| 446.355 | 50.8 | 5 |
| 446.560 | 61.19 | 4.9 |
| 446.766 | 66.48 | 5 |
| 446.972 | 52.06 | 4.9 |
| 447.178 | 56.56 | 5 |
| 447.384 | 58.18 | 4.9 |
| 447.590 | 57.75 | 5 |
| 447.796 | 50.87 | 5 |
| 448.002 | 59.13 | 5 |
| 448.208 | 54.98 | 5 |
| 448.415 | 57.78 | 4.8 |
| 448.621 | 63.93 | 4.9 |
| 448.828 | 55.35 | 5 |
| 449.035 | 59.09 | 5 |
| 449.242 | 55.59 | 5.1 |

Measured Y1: 56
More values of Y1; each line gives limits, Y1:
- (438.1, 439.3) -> 51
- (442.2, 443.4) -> 55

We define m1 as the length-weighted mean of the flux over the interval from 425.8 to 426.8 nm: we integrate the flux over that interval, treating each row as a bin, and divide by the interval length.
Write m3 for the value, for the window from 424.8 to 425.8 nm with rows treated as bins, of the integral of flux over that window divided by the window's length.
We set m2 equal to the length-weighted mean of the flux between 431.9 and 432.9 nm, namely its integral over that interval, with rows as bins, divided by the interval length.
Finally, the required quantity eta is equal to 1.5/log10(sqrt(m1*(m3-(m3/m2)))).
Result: 0.880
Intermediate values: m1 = 53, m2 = 48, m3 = 49.7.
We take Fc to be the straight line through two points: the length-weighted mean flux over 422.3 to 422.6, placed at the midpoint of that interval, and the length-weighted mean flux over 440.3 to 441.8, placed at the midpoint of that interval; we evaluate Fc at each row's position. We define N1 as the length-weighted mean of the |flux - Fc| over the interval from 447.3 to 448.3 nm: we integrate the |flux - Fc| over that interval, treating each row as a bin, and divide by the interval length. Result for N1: 2.6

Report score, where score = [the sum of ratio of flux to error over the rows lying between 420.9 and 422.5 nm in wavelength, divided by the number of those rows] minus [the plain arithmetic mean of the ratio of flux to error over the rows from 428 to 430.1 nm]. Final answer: 0.65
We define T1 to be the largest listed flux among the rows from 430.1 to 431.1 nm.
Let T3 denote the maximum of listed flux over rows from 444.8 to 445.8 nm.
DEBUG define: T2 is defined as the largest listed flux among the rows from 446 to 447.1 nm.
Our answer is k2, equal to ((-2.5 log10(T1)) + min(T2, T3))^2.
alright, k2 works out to 3289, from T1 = 41.73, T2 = 66.48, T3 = 61.4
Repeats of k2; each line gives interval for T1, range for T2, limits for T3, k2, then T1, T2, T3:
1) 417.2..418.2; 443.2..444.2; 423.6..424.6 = 3516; 46.59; 64.5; 63.47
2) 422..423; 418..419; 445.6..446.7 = 2401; 55.57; 53.36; 61.19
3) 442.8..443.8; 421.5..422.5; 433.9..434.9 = 2617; 58.04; 55.57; 56.02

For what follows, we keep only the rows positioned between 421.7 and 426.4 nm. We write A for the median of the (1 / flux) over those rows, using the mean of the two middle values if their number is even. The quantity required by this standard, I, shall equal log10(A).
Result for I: -1.69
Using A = 0.0203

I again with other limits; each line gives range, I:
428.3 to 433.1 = -1.63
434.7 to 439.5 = -1.72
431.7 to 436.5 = -1.72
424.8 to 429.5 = -1.69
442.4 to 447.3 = -1.75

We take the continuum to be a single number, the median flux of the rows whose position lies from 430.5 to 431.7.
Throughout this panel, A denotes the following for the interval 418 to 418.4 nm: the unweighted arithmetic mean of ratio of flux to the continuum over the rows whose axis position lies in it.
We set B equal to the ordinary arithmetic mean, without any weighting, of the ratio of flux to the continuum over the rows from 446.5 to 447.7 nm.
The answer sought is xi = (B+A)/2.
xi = 1.28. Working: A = 1.13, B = 1.43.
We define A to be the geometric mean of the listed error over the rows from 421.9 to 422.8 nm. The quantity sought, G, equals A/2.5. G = 2.07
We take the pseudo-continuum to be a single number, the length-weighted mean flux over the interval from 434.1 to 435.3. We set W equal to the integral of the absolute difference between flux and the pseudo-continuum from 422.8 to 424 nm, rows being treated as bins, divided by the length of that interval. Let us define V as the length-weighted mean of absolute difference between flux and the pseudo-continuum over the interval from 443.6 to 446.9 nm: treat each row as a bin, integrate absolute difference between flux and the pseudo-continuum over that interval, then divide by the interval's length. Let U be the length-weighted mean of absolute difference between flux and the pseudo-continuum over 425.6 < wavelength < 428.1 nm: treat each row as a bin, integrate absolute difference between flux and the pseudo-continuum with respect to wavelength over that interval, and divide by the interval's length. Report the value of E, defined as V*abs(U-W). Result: 9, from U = 5.08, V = 6.5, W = 6.5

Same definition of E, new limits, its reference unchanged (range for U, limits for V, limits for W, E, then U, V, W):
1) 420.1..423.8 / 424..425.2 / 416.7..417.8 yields 3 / 4.78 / 4.8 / 5.5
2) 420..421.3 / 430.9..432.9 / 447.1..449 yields 23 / 4.01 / 7.1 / 7.3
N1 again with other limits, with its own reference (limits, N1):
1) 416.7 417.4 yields 3.9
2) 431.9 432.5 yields 4.2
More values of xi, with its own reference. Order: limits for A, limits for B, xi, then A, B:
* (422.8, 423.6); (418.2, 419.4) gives 1.23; 1.20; 1.25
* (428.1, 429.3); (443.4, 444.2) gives 1.25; 1.09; 1.41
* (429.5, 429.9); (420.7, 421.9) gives 1.16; 1.11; 1.22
